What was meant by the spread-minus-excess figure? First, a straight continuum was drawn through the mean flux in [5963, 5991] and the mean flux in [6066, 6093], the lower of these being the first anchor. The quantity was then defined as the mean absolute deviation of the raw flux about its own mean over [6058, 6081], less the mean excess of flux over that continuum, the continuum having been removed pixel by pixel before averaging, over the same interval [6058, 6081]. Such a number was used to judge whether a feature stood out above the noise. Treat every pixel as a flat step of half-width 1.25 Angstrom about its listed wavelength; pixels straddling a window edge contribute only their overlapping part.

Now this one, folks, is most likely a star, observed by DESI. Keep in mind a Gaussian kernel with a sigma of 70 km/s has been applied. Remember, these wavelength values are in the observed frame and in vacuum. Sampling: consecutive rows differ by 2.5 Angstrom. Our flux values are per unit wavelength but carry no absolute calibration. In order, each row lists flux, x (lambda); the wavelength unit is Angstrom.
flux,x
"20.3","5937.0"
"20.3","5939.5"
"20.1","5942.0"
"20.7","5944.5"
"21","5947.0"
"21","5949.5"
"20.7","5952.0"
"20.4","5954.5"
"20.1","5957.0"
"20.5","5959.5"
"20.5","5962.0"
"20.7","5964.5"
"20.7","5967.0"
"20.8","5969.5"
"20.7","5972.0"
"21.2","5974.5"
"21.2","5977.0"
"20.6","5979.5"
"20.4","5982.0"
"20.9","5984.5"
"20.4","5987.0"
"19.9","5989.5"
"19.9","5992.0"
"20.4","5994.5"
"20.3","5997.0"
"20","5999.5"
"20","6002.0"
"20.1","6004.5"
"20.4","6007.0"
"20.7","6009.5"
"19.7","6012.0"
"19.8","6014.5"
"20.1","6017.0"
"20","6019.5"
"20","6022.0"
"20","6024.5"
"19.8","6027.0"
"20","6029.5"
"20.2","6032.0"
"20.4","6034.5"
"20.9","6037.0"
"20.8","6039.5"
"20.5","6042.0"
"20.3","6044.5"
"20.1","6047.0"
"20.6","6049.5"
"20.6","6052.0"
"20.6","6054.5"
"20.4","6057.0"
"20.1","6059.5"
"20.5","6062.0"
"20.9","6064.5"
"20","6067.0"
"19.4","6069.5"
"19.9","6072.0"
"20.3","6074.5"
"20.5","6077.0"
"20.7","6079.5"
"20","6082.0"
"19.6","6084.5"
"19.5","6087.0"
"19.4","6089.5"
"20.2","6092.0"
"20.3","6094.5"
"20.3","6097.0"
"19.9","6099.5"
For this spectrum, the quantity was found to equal 0.13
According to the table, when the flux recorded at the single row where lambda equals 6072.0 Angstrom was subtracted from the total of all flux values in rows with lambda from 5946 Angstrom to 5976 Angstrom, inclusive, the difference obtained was 228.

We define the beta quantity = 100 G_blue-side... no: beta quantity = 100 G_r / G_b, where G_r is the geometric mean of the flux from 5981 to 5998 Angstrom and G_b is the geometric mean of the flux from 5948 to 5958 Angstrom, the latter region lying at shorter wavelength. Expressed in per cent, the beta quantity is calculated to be 99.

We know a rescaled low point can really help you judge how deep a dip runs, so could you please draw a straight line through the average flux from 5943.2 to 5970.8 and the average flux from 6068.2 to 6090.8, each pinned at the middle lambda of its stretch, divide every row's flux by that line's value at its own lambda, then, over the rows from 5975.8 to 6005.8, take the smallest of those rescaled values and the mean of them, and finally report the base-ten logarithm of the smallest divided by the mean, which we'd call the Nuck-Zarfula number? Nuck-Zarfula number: -0.0097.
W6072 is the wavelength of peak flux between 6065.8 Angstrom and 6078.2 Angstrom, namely 6077.0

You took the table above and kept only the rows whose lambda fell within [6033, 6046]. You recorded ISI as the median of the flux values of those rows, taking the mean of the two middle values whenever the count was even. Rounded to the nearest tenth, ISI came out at 20.5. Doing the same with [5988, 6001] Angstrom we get 20.0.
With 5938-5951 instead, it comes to 20.7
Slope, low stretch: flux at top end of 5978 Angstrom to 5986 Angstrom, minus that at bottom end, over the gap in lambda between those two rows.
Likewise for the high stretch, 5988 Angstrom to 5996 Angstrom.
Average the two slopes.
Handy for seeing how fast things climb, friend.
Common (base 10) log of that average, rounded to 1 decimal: -1.1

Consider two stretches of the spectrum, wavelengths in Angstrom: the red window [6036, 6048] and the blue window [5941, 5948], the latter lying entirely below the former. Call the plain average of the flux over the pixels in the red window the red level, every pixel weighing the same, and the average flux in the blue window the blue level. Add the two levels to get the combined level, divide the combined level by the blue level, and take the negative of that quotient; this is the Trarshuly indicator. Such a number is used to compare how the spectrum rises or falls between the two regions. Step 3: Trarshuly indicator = -2.00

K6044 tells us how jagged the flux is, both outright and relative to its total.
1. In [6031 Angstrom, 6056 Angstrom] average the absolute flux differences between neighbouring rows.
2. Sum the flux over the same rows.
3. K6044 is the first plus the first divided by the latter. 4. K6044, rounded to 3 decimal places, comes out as 0.223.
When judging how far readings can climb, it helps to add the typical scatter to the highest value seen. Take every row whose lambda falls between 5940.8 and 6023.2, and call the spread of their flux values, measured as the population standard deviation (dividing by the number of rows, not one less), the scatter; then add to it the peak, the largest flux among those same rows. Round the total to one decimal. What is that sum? 21.6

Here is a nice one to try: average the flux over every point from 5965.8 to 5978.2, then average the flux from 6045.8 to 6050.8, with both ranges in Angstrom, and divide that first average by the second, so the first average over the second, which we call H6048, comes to 1.03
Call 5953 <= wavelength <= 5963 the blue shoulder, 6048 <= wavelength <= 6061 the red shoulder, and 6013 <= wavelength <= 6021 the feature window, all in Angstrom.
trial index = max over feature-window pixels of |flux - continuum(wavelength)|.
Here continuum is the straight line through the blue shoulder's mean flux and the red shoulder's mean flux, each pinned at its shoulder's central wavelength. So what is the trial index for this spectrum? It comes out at 0.62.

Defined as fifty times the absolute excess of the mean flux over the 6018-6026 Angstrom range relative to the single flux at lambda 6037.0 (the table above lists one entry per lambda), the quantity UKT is 45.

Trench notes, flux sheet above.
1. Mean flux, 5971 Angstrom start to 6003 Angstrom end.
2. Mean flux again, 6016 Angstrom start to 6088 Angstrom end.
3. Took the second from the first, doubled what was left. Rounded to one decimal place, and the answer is 0.4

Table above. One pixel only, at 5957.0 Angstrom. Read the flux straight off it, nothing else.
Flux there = 20.1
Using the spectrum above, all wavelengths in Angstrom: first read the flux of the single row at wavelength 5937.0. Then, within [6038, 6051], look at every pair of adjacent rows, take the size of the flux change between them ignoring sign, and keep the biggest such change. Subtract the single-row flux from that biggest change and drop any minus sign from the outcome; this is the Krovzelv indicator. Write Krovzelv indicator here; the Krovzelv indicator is 19.8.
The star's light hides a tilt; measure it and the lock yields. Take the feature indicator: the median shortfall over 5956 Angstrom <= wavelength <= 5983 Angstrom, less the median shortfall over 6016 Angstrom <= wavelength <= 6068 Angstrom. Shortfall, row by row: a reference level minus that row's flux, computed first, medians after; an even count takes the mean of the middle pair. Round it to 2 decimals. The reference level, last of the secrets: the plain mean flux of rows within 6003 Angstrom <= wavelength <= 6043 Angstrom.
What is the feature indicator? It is -0.40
